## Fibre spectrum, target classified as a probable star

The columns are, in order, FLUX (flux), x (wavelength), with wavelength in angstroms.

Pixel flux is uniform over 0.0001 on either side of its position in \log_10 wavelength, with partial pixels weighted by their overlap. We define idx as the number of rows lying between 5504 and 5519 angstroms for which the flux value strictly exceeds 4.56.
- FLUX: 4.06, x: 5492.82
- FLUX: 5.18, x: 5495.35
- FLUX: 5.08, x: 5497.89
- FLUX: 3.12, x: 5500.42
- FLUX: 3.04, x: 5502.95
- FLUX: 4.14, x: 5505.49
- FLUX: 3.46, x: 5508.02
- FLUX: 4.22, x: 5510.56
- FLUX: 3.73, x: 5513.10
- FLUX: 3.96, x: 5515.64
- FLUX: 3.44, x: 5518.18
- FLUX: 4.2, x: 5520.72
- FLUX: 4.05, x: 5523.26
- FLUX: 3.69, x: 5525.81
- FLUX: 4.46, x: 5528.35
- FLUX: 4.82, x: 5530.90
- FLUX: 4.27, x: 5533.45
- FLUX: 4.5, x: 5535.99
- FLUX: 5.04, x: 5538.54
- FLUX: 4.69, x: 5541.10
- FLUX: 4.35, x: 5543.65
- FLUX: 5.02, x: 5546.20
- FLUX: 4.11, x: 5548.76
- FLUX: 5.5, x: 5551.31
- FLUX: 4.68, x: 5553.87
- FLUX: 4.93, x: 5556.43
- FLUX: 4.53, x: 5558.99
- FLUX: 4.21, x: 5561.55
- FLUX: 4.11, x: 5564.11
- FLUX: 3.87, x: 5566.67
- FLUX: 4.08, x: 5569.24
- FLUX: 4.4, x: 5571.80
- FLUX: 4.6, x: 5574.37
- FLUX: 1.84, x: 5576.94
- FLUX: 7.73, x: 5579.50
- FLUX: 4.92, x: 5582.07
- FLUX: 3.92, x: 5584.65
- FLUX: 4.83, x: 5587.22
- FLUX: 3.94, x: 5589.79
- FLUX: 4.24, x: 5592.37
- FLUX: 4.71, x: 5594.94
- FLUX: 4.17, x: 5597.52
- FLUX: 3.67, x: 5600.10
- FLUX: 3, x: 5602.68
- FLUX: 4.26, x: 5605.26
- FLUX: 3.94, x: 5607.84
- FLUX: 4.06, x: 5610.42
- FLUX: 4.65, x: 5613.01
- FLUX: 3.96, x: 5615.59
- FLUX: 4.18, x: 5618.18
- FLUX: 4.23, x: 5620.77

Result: 0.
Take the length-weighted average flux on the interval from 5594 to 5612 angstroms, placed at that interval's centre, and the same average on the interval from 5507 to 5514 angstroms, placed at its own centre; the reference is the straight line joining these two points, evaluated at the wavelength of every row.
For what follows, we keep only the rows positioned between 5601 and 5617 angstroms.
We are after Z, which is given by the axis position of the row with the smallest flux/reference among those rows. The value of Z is 5602.68 angstroms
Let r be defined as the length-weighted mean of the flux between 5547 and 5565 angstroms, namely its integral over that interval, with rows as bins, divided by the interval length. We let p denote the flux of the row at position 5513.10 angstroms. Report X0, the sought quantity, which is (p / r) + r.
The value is 5.41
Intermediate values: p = 3.73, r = 4.6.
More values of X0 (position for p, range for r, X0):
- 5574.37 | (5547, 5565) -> 5.60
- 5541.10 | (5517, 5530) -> 5.17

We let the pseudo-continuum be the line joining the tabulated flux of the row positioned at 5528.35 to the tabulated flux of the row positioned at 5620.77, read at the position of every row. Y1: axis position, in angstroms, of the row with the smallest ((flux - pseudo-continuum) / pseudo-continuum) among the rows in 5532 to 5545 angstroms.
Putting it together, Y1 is 5533.45 angstroms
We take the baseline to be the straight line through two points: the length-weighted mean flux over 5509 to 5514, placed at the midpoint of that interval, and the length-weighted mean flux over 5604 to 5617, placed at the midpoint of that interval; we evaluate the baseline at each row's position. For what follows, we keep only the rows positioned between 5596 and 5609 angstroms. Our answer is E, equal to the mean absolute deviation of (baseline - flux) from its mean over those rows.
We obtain 0.38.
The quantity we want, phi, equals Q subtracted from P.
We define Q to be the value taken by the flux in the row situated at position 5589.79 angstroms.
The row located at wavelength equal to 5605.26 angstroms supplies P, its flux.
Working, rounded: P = 4.26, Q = 3.94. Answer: 0.3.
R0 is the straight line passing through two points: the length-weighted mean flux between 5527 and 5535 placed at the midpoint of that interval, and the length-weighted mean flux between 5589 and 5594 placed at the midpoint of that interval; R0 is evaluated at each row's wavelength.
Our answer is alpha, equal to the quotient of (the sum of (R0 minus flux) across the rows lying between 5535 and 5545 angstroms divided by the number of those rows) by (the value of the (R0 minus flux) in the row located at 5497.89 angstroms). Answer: 0.5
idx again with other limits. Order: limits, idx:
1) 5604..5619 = 1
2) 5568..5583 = 3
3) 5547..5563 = 3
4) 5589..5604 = 1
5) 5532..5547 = 3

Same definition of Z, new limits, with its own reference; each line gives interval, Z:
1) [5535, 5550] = 5548.76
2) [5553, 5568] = 5566.67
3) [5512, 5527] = 5518.18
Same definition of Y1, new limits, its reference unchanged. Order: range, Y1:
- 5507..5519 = 5518.18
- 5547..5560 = 5548.76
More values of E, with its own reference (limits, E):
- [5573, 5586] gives 1.38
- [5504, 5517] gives 0.25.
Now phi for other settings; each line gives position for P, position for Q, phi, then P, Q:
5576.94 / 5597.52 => -2.3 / 1.84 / 4.17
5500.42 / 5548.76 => -1.0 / 3.12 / 4.11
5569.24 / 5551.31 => -1.4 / 4.08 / 5.5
